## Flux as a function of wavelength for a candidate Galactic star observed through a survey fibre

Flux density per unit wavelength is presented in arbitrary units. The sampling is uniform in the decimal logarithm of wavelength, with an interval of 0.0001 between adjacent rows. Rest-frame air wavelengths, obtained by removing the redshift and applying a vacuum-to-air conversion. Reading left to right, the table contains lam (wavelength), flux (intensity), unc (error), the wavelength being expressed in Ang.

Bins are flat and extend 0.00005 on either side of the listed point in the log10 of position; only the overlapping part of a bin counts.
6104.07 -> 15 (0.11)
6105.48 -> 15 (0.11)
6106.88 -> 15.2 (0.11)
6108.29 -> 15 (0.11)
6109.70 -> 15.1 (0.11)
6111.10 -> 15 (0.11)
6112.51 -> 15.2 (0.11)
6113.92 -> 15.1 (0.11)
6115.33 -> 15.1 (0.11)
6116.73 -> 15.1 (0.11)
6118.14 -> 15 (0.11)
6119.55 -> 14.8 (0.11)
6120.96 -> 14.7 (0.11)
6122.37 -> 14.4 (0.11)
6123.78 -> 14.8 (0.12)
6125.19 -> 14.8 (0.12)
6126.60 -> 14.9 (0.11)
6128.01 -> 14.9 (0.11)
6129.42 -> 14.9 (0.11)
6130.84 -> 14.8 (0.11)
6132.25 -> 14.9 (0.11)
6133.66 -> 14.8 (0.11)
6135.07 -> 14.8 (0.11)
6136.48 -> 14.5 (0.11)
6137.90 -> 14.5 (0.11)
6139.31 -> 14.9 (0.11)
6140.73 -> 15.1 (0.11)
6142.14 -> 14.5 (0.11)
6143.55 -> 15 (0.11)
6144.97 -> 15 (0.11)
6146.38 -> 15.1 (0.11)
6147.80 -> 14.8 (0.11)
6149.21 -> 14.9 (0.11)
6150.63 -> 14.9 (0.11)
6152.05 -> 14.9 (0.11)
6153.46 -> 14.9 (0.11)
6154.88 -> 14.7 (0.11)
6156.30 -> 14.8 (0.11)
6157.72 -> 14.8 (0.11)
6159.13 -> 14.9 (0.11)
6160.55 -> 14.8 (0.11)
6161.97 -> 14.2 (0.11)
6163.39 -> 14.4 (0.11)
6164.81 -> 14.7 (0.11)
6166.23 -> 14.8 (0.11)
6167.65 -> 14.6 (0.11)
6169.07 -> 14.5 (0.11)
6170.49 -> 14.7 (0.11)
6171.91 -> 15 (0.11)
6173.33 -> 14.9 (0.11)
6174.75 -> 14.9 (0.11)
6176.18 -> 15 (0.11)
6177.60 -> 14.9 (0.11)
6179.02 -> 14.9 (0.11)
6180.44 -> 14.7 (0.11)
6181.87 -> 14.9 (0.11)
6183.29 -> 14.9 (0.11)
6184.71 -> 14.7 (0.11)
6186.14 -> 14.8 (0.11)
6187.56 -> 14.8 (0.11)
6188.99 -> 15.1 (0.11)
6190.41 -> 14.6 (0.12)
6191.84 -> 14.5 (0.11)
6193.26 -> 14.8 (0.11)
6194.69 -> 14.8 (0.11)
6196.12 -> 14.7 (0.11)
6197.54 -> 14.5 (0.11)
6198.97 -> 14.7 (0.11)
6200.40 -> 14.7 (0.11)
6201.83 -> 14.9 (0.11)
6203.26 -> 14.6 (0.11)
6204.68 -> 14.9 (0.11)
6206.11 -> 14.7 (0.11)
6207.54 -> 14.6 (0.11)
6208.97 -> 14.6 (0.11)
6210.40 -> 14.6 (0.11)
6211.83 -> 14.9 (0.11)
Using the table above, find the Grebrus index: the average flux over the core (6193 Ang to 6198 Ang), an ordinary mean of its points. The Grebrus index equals 14.70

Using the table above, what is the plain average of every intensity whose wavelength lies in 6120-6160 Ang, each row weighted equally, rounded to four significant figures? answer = 14.82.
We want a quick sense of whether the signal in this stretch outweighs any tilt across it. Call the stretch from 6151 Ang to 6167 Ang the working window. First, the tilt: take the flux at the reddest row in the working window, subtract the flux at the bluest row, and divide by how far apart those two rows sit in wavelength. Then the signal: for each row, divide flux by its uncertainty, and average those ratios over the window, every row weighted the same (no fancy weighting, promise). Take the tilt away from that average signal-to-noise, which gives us 134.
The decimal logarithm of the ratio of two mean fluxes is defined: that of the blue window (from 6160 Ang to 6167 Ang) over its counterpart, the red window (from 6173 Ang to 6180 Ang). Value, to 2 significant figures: -0.010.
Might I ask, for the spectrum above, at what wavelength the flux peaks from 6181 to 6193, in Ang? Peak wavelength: 6188.99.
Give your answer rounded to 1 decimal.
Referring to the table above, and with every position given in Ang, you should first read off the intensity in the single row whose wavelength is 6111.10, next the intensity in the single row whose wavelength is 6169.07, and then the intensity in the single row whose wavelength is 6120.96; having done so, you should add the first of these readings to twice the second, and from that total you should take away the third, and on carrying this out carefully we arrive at 29.3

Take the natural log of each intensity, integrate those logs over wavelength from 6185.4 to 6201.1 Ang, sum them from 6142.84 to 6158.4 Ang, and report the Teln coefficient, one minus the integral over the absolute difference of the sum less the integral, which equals -2.38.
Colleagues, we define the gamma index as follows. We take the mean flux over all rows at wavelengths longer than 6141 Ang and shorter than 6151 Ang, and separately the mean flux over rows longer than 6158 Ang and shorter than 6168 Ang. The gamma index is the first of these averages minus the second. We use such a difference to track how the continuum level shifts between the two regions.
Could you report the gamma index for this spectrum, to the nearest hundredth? 0.26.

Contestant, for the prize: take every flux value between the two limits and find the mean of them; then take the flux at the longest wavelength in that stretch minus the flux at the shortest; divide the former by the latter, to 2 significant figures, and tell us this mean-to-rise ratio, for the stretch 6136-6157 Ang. 49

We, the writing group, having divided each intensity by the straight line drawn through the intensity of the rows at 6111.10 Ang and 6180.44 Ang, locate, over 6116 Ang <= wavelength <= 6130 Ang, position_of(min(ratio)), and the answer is 6122.37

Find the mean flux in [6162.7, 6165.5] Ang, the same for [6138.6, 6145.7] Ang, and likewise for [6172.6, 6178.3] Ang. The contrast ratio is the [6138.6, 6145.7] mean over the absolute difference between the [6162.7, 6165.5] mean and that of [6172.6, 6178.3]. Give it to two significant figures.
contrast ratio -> 40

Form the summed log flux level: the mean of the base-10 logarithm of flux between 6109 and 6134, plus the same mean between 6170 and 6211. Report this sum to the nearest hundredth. 2.34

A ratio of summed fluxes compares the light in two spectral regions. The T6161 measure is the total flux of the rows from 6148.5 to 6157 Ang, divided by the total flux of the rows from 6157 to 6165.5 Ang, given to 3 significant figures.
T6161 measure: 1.01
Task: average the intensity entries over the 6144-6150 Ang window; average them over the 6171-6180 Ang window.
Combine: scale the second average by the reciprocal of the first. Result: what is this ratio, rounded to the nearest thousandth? 0.999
